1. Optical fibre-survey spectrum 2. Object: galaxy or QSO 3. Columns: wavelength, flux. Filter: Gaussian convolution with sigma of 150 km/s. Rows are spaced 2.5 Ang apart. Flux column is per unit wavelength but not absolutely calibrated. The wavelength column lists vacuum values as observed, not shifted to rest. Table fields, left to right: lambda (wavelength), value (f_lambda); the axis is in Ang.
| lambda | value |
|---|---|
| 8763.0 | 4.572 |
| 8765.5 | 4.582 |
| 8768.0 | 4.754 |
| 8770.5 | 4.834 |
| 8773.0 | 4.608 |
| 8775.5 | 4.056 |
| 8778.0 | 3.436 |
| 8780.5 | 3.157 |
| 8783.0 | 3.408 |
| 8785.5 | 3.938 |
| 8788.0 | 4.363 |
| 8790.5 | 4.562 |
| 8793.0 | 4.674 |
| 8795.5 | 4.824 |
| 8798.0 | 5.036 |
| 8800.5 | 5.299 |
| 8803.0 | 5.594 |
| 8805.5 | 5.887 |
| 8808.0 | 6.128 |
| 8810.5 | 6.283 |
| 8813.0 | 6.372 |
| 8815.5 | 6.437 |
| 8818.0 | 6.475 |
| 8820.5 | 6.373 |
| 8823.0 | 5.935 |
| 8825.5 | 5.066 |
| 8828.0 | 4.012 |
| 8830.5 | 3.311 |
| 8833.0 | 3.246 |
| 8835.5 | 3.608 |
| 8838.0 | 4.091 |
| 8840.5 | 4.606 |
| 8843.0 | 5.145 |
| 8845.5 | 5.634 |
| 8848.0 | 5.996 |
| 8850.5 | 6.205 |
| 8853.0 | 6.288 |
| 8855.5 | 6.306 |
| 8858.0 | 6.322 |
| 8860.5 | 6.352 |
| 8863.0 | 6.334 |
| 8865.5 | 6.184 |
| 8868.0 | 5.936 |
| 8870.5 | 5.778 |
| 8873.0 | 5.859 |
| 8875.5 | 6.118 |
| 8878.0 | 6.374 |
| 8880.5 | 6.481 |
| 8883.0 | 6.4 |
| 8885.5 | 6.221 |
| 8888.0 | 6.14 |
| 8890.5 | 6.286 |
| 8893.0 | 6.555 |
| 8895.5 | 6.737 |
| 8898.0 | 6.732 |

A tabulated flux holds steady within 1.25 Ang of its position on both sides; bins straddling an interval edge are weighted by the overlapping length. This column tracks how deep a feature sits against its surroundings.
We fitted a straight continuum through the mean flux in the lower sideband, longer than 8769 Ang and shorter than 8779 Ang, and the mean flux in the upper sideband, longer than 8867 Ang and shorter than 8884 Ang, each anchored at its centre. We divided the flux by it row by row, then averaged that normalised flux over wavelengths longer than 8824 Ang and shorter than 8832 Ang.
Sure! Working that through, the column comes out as 0.79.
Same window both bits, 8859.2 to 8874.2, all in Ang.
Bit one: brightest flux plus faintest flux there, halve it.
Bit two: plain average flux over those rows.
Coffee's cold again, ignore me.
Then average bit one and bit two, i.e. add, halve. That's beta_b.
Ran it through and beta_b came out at 6.1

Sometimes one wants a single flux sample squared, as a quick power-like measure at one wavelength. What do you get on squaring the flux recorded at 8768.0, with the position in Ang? 23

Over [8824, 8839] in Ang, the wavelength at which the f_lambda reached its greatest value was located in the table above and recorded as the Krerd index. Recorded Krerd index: 8825.5 Ang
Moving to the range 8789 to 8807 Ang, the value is 8805.5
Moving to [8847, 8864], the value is 8860.5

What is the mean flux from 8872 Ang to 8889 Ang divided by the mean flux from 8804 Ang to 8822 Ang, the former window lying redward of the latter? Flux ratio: 1.0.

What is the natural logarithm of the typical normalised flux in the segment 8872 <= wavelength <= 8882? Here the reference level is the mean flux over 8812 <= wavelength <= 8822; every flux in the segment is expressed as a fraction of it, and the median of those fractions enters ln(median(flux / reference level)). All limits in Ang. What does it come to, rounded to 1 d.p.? 0.0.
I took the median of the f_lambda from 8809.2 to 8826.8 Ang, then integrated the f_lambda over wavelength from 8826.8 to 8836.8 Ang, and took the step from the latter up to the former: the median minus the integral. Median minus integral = -29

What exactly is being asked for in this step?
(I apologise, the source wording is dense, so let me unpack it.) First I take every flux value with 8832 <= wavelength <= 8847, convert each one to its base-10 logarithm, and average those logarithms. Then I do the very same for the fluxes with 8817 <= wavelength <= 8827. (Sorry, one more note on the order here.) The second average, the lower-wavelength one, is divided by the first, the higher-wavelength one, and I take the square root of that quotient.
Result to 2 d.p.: 1.10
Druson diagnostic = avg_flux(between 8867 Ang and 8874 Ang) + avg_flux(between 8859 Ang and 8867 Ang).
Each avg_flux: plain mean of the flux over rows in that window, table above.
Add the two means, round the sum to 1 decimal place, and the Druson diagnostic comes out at 12.1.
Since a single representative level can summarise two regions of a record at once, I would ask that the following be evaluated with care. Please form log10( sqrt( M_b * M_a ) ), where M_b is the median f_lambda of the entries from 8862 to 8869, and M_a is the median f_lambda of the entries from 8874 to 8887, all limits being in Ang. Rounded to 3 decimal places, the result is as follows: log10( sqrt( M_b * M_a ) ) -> 0.798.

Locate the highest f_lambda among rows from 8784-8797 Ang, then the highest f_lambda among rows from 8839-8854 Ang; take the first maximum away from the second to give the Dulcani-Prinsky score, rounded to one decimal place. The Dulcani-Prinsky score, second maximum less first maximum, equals 1.5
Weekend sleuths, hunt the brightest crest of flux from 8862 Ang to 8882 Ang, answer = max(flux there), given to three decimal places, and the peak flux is 6.481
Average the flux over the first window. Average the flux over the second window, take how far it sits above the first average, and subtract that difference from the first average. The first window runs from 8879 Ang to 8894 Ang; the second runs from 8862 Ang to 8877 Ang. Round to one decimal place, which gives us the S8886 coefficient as 6.7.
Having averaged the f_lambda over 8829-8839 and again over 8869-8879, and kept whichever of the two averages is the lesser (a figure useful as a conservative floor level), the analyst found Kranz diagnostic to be 3.6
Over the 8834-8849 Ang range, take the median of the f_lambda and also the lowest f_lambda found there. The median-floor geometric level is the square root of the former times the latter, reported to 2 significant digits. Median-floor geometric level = 4.2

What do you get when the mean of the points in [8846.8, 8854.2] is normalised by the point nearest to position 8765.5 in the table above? 1.3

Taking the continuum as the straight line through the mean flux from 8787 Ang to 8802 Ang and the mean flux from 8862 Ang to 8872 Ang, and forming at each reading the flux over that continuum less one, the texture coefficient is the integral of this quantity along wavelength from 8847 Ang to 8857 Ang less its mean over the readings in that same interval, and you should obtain 0.6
